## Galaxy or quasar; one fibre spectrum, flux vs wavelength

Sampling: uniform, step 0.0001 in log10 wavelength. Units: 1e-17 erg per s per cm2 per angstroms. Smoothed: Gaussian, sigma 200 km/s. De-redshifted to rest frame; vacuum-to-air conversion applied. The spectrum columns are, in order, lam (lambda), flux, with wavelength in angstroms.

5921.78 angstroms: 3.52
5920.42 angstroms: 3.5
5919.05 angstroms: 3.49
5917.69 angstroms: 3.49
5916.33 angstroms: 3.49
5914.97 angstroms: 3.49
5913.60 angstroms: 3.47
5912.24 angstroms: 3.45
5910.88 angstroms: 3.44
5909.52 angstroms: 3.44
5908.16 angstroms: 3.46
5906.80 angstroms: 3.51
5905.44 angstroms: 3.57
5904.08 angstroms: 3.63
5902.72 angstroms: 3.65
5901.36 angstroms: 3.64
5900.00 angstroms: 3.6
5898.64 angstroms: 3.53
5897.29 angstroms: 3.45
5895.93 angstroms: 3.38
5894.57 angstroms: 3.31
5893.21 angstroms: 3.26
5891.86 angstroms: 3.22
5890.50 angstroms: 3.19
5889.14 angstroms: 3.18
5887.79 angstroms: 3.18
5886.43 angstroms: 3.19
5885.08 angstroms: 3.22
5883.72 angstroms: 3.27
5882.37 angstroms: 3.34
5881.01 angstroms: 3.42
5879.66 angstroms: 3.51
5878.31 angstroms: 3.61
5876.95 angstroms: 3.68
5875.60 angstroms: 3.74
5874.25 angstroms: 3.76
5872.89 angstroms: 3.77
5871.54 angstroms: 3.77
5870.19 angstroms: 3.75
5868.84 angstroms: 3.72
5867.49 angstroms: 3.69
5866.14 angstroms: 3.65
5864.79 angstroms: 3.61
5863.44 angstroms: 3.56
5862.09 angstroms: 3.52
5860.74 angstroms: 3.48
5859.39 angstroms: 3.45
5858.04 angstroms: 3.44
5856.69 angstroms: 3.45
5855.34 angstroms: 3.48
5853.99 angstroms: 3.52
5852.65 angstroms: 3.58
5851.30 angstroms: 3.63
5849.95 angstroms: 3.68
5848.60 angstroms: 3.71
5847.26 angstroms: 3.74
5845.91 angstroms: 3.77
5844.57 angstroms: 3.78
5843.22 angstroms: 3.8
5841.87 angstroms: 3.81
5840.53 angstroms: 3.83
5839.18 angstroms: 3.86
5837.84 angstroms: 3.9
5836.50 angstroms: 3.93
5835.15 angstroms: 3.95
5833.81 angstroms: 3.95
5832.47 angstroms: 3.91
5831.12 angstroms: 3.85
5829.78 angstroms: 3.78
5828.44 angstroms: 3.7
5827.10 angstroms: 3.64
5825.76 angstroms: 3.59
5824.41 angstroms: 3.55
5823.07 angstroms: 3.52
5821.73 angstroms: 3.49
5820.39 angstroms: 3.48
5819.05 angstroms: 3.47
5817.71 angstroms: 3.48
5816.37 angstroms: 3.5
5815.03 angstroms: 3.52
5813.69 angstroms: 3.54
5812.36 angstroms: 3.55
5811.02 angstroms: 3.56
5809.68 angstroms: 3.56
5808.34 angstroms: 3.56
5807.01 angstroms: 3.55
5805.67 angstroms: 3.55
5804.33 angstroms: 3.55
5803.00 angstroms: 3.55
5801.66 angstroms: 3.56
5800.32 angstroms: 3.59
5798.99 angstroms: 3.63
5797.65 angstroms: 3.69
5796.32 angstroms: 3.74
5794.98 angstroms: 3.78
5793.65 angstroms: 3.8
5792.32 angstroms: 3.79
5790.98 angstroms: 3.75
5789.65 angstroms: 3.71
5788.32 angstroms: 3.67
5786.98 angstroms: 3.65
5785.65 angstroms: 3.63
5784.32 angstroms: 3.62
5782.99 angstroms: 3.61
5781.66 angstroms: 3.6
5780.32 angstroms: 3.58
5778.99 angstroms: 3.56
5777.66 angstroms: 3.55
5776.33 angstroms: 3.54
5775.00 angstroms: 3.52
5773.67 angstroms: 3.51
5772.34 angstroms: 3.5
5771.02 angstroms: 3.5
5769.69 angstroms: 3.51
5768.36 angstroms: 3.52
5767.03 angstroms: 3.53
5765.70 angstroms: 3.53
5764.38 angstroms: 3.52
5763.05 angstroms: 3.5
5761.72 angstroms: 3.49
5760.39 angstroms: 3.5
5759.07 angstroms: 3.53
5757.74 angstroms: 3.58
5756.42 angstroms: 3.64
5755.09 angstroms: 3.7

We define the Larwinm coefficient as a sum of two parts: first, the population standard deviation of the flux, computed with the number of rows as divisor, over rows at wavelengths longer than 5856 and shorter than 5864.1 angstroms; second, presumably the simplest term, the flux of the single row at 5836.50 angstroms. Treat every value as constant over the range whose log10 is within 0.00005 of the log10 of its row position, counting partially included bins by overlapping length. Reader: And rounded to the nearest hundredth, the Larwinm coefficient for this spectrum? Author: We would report 3.97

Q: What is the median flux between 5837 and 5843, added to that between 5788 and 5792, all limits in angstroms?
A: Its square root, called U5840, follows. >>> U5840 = 2.75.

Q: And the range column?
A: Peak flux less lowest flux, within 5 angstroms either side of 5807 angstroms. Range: 0.01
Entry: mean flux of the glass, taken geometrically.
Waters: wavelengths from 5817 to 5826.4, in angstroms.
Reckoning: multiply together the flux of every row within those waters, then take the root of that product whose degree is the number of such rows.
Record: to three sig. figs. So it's 3.51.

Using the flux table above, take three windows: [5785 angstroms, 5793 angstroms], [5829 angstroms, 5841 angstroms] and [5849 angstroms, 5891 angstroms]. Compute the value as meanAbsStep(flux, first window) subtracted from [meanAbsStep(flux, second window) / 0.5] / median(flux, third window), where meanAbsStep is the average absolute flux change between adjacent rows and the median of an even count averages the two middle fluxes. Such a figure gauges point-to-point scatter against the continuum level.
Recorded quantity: -0.011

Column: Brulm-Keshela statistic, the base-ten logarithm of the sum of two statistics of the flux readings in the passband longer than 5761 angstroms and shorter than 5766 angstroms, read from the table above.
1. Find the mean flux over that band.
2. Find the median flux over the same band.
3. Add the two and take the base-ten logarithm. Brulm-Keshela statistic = 0.846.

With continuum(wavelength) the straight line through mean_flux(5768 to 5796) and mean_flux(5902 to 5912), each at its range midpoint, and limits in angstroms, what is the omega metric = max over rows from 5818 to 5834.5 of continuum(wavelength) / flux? 1.03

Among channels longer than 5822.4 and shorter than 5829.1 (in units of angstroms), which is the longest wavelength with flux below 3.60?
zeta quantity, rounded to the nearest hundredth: 5825.76 angstroms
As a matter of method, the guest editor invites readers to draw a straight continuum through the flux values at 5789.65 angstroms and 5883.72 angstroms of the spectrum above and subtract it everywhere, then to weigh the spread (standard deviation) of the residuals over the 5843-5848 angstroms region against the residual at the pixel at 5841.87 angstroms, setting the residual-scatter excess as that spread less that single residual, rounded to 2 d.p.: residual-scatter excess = -0.33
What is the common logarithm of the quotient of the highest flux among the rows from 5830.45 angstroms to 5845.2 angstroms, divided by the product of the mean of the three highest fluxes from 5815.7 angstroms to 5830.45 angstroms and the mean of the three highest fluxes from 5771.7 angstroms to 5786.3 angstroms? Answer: -0.531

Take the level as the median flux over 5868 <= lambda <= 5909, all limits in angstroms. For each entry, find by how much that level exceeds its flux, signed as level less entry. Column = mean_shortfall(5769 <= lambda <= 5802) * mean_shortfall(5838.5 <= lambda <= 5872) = 0.016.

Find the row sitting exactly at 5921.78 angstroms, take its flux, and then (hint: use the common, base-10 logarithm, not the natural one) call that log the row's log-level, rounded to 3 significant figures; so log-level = 0.547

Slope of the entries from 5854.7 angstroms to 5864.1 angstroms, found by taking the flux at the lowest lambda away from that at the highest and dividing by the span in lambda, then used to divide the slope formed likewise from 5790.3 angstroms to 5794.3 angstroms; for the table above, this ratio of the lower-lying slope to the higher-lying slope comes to 1.9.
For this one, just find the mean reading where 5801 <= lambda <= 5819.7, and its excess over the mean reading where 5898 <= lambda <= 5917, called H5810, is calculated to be 0.01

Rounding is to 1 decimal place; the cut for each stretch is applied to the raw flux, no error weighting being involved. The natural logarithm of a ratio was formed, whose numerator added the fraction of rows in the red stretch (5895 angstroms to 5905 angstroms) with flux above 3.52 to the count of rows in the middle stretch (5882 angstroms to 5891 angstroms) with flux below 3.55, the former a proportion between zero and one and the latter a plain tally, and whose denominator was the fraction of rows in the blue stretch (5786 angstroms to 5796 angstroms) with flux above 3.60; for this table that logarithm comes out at 2.0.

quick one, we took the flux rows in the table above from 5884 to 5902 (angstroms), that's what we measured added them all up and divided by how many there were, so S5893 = 3.33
